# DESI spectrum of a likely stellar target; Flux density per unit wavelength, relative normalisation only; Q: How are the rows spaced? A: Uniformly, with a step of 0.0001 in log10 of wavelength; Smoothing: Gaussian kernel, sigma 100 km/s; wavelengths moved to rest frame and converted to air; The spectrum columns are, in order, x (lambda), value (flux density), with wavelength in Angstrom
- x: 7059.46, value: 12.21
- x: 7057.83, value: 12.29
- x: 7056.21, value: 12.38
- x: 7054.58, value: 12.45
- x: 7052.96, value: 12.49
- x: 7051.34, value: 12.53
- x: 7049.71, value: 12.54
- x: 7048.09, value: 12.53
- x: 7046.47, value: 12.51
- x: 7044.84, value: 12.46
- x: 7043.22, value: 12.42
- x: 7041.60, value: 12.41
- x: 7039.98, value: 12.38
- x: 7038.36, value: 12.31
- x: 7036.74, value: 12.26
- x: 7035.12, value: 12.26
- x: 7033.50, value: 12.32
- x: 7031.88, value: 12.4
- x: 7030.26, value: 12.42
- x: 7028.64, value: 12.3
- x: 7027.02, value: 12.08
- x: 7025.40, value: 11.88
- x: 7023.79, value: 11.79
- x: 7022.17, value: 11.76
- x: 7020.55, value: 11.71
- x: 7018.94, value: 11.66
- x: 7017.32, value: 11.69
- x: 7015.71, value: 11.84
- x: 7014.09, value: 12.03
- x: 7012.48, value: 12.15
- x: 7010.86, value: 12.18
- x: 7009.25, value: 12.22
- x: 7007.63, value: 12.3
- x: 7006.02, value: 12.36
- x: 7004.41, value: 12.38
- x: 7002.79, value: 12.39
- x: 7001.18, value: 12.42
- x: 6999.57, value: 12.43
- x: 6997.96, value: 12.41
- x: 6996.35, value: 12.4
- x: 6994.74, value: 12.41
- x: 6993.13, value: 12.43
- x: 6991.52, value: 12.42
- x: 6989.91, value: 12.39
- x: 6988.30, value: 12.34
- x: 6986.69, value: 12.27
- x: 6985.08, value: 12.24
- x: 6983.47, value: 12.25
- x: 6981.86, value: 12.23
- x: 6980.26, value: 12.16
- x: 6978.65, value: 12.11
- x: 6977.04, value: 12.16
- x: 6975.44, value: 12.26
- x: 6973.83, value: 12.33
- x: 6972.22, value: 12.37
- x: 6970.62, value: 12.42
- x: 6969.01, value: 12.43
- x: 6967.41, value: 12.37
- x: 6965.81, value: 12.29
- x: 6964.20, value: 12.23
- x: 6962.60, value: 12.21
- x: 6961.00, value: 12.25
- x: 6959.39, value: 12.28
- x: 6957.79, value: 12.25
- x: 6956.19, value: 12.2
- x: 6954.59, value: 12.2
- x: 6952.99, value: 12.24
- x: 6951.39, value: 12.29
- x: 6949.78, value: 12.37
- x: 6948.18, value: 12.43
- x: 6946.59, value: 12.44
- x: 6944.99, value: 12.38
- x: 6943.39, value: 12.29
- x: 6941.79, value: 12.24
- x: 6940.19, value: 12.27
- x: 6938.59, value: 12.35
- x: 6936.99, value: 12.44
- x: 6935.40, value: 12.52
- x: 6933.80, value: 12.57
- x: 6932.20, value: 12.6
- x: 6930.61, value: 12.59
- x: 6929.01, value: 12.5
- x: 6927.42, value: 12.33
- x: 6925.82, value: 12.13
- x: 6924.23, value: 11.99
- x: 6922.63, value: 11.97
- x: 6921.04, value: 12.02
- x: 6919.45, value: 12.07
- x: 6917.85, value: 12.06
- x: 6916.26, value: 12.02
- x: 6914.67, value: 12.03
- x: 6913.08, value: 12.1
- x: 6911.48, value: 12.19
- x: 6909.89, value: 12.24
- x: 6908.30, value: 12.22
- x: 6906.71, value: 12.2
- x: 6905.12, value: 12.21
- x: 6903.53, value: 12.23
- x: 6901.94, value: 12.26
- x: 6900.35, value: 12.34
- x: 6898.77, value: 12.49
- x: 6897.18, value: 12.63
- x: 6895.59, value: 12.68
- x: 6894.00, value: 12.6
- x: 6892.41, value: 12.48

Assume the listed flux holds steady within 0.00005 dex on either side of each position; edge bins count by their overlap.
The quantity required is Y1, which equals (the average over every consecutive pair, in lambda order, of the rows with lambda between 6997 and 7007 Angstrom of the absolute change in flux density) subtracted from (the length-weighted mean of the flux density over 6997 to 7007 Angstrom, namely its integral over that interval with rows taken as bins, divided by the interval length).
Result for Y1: 12.4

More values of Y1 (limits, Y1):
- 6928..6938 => 12.5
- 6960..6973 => 12.3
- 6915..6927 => 12.0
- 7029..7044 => 12.3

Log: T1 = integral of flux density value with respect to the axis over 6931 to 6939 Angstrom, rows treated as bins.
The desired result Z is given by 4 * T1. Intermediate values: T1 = 100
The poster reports 400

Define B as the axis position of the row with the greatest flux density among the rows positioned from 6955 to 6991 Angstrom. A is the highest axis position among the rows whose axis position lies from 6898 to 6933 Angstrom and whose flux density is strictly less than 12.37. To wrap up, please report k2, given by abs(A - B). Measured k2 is 41.6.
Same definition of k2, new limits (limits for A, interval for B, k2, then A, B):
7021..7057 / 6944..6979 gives 91.8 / 7038.36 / 6946.59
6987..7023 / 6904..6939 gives 90.0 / 7022.17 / 6932.20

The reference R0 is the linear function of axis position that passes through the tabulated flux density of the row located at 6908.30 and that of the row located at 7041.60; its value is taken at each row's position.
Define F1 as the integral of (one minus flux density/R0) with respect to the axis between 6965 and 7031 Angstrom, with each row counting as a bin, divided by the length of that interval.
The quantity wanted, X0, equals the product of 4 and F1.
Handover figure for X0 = 0.044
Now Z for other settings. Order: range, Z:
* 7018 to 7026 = 376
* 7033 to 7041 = 394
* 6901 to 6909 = 391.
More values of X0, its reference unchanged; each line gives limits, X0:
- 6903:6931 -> 0.022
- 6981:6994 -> 0.004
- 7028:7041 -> 0.022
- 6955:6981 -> 0.012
